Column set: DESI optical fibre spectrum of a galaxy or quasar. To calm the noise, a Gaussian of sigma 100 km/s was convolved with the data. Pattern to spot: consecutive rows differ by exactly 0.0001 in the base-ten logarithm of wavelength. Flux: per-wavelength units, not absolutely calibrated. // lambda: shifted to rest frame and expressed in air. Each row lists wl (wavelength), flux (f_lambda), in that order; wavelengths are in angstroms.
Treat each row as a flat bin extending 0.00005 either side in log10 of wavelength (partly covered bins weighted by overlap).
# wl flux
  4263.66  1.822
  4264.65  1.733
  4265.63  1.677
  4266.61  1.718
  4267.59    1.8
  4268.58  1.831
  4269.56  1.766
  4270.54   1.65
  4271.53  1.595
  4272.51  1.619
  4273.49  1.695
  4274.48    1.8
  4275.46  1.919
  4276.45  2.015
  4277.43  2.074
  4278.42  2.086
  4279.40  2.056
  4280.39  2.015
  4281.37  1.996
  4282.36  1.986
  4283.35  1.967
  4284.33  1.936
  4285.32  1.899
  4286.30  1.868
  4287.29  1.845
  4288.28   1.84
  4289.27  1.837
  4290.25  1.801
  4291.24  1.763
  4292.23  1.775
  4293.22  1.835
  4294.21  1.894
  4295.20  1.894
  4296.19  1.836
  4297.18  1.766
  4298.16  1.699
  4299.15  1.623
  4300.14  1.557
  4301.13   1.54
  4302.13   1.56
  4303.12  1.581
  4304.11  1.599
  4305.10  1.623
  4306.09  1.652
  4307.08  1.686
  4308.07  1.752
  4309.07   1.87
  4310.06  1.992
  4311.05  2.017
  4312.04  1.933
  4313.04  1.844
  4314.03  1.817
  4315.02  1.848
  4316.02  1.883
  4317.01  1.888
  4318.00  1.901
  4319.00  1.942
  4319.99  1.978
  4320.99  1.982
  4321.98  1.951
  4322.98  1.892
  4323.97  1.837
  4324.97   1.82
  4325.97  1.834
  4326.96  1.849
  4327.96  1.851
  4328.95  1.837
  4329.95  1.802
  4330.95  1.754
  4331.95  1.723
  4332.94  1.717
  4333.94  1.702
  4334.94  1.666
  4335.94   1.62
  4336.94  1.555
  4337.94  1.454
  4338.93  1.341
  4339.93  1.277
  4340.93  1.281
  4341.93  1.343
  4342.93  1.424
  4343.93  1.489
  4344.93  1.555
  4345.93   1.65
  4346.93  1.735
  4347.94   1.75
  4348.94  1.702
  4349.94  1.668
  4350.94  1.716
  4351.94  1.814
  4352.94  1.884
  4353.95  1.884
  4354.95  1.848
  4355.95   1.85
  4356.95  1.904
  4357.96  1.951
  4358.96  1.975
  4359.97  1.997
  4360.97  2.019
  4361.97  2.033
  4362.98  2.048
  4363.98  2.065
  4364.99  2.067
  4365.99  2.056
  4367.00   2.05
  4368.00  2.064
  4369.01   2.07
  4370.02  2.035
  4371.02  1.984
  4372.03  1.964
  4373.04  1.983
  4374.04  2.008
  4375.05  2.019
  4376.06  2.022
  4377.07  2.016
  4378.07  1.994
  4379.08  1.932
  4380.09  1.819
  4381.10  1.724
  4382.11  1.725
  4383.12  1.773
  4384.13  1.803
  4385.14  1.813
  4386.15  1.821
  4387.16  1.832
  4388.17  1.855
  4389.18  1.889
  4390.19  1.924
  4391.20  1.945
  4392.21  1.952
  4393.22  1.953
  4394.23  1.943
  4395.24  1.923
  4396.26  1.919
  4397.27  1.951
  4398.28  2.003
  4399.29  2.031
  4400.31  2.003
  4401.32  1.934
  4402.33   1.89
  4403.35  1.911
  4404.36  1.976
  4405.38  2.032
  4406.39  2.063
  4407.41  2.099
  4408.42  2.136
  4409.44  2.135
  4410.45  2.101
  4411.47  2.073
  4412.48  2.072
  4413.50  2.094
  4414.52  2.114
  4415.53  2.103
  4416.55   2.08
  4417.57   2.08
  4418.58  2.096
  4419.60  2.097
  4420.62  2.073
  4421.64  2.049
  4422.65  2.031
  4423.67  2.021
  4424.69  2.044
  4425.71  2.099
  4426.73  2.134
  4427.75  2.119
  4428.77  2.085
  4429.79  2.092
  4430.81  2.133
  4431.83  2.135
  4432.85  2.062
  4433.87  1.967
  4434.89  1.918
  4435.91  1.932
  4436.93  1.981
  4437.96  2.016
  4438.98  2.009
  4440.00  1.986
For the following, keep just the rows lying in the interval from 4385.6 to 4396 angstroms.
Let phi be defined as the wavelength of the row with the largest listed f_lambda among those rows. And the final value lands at 4393.22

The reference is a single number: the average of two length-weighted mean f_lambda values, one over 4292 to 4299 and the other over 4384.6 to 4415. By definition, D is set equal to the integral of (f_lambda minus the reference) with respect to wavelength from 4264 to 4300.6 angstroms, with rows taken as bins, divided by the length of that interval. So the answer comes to -0.06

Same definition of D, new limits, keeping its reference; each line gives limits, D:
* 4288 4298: -0.07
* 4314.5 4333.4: -0.04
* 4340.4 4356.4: -0.23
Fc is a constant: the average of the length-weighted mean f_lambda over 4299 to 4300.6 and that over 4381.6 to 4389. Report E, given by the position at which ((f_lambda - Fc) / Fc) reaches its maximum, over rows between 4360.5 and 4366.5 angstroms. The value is 4364.99 angstroms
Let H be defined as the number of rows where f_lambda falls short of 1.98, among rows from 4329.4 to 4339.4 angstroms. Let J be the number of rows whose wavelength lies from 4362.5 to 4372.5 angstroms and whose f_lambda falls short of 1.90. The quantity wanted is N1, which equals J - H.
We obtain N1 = -10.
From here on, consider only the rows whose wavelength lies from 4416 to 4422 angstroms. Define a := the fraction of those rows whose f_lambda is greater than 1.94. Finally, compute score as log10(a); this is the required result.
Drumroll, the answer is 0.00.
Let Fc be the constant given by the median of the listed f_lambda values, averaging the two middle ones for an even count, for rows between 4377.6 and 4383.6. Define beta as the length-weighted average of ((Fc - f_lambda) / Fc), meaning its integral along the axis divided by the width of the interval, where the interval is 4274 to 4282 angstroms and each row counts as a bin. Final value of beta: -0.11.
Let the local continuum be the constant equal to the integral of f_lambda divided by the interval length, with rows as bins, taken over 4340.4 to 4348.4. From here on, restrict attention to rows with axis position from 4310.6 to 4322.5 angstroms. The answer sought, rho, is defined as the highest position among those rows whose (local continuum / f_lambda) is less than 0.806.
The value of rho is 4321.98 angstroms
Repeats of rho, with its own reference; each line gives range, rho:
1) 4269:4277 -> 4276.45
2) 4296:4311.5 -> 4311.05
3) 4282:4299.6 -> 4295.20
